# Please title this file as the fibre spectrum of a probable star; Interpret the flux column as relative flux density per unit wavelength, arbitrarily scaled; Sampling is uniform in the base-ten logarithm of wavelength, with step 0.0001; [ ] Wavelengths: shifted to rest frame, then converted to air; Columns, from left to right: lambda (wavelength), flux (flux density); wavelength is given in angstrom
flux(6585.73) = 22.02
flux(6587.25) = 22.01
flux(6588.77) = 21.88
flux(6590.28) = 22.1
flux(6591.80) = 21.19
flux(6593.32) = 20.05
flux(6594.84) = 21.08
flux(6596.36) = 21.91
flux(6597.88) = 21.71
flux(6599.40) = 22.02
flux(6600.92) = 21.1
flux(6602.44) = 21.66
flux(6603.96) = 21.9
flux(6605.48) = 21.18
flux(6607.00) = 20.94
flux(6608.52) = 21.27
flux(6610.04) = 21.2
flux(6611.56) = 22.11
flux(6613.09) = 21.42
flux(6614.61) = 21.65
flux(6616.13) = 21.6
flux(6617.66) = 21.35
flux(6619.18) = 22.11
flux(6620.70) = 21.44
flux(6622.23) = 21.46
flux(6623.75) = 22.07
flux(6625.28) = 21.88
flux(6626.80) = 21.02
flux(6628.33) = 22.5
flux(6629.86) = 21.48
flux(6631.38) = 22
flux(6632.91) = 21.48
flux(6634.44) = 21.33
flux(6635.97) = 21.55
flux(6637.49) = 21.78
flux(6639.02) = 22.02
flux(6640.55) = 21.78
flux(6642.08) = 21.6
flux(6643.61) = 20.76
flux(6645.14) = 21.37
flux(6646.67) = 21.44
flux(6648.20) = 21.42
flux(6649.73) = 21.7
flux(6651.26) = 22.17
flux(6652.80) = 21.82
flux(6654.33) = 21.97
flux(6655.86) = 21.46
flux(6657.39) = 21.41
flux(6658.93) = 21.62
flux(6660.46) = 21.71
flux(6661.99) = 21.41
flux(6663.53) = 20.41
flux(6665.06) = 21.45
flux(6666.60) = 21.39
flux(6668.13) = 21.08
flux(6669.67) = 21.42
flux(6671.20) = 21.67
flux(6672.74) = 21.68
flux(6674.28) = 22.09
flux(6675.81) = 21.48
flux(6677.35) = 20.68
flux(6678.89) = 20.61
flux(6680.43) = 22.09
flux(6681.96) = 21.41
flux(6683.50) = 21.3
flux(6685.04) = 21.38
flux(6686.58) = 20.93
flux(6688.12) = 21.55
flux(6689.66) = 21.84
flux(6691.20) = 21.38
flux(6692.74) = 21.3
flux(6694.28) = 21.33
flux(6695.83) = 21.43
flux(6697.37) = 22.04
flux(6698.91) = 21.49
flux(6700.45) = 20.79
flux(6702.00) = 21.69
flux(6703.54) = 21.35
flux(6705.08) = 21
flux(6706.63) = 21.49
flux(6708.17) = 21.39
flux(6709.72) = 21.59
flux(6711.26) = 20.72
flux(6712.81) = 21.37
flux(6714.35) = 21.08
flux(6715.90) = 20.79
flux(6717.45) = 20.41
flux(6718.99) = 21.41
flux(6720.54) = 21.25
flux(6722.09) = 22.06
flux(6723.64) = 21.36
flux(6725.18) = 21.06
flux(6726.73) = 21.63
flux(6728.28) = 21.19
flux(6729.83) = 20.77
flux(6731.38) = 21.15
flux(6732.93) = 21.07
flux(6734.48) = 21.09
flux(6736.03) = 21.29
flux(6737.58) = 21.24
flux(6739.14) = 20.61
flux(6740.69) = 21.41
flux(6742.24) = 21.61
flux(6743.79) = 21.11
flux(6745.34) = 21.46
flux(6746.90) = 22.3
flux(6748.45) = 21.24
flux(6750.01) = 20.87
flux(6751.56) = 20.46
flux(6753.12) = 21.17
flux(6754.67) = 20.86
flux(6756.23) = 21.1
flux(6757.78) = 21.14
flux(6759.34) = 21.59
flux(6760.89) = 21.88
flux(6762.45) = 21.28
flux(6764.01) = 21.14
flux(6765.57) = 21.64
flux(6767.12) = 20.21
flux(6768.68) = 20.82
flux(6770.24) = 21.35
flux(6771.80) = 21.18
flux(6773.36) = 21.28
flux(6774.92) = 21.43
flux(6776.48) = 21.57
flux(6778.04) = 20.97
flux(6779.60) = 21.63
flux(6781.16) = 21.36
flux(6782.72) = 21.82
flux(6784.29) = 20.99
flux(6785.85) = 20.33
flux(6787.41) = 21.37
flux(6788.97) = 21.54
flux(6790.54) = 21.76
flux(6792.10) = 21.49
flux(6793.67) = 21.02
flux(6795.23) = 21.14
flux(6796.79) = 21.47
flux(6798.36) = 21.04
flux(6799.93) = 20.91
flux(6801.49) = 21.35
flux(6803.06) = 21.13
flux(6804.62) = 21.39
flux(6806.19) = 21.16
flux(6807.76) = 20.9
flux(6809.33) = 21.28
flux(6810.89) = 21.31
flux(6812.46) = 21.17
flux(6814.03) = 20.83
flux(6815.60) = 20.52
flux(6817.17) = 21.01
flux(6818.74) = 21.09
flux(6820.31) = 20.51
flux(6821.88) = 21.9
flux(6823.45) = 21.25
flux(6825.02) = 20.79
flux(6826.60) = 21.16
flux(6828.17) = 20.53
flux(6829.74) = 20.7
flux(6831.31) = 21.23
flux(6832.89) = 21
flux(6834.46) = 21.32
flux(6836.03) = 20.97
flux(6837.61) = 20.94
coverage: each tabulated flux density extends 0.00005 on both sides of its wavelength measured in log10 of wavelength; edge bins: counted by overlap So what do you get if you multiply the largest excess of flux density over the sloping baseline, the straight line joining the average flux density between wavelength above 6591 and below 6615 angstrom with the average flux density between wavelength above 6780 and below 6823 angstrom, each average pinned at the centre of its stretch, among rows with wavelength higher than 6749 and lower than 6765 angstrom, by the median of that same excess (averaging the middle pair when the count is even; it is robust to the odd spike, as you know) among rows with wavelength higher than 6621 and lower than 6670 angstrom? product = 0.08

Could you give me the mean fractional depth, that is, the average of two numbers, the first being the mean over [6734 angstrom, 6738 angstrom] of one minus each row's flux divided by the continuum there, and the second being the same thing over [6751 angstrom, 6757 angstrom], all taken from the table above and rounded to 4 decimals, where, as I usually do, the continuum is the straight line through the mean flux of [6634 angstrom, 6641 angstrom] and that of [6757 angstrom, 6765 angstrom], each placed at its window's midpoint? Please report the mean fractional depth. 0.0182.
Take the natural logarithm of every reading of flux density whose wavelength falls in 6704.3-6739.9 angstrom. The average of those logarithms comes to 3.05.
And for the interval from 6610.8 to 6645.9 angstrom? 3.07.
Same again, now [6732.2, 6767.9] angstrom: 3.05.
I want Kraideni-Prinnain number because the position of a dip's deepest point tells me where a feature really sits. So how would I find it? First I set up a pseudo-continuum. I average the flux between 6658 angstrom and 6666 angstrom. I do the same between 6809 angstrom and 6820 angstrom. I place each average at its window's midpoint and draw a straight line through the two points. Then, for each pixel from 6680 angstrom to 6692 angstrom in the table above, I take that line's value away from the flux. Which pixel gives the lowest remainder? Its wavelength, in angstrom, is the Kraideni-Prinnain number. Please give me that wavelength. 6686.58 angstrom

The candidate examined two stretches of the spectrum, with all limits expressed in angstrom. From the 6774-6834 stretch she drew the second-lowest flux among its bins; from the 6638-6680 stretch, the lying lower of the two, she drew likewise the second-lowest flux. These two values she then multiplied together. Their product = 423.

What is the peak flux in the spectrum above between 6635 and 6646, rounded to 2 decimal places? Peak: 22.02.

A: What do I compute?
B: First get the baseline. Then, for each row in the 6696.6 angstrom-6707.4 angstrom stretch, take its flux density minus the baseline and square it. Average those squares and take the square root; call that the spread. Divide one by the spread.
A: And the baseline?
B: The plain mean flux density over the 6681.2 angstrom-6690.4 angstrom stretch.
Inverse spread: 2.6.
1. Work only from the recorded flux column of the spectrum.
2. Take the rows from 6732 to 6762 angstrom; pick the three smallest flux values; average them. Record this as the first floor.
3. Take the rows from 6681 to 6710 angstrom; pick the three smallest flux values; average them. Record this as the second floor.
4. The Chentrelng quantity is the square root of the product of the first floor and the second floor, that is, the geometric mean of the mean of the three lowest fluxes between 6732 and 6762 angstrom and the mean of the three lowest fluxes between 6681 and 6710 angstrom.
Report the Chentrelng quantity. 20.8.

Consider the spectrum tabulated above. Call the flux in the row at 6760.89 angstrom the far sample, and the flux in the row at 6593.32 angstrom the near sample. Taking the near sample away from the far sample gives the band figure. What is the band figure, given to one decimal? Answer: 1.8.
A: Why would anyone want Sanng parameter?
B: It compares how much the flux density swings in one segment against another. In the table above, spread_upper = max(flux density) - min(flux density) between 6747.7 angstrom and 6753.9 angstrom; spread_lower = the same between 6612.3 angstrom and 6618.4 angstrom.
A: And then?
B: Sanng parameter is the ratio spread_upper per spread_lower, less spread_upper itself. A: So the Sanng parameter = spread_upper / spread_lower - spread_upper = 1.8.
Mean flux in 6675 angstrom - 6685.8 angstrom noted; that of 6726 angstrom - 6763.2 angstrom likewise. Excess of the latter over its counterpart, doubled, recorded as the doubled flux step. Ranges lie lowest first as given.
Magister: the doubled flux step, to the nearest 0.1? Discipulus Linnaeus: -0.1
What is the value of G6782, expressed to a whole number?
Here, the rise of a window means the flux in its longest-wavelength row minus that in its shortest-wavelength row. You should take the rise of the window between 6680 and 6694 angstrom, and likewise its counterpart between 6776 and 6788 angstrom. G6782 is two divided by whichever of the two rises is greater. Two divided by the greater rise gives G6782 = -10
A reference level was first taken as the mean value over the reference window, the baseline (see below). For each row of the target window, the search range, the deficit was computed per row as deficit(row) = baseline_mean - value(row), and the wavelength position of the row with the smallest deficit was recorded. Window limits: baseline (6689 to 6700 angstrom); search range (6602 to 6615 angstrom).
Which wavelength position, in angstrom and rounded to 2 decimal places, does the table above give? 6611.56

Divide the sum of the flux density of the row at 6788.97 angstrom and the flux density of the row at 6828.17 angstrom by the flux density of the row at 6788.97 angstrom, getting 1.95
